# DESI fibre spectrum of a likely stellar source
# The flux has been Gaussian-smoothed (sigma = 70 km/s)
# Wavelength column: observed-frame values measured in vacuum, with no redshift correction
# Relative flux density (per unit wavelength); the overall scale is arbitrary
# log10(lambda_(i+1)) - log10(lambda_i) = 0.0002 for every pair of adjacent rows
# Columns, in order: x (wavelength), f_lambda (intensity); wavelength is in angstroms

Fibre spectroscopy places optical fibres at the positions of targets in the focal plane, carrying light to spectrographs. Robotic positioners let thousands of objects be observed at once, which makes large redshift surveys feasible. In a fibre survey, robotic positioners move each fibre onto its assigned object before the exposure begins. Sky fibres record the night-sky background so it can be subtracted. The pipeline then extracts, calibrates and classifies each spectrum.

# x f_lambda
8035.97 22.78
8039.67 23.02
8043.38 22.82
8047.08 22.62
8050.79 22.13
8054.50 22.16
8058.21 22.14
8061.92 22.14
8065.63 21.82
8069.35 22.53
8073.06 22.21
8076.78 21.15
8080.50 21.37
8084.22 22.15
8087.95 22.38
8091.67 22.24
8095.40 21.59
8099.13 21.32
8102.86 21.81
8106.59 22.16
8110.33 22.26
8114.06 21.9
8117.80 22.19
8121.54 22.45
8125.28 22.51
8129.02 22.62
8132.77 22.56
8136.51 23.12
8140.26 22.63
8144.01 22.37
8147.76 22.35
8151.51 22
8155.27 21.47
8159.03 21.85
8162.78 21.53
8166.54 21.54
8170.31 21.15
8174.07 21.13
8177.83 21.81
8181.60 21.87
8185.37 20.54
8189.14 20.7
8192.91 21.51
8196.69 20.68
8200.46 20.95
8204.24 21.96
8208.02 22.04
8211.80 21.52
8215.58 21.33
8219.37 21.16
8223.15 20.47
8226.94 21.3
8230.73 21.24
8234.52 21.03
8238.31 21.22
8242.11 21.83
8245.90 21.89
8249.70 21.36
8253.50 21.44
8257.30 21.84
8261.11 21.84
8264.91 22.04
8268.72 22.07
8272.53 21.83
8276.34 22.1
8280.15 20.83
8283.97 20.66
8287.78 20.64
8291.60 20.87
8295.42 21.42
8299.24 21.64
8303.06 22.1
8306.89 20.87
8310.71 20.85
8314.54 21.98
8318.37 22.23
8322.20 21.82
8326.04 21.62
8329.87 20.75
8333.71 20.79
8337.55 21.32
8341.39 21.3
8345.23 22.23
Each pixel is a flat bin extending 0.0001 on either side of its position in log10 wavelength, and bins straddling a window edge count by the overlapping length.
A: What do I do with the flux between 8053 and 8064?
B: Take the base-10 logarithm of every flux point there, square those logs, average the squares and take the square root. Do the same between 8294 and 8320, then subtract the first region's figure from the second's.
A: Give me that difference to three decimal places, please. -0.011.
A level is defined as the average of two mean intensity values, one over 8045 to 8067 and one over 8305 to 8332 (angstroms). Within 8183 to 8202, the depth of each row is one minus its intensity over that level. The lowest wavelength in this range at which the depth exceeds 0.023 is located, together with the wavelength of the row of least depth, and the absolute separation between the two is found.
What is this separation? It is 7.5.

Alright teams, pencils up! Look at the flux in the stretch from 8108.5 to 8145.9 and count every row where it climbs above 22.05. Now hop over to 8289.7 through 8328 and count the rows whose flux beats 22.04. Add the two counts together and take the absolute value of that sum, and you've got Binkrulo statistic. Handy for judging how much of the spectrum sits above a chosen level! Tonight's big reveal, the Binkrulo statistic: 11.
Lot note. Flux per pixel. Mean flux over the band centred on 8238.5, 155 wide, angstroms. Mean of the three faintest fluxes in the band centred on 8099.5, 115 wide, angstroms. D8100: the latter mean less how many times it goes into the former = 20.3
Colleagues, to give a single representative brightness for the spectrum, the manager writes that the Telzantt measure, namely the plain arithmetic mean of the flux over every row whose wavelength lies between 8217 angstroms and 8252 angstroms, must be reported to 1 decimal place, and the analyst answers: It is 21.3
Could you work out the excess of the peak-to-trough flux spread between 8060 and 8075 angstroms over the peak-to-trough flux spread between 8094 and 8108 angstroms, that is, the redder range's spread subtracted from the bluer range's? -0.1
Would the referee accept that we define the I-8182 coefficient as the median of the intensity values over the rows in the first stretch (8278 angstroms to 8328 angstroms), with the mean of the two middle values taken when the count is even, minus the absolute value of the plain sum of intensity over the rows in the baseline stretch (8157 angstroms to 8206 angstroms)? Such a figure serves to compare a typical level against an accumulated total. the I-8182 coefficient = -256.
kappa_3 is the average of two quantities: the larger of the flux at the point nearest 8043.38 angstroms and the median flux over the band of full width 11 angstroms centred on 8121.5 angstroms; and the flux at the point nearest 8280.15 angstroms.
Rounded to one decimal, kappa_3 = 21.8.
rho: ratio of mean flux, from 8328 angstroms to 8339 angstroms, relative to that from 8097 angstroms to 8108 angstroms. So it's 0.96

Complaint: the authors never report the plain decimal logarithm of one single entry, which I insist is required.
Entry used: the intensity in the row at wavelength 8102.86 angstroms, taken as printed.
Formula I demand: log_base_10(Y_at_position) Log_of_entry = 1.339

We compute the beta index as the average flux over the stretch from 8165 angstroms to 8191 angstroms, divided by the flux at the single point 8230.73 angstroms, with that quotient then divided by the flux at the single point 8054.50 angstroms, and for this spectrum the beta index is 0.0451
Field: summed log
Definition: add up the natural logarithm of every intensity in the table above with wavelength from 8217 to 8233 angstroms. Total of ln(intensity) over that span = 12.2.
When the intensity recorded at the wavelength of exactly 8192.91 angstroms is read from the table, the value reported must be 21.51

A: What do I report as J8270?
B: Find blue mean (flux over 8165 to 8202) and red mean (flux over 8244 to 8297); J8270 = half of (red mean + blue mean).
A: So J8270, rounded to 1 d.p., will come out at 21.3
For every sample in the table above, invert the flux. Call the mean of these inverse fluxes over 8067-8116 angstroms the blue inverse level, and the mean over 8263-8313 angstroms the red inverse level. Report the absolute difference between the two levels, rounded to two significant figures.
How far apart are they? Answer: 0.0012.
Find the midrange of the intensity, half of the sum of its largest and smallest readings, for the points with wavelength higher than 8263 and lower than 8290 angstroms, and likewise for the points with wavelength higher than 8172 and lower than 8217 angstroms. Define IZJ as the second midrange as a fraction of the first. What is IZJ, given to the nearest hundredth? 1.00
